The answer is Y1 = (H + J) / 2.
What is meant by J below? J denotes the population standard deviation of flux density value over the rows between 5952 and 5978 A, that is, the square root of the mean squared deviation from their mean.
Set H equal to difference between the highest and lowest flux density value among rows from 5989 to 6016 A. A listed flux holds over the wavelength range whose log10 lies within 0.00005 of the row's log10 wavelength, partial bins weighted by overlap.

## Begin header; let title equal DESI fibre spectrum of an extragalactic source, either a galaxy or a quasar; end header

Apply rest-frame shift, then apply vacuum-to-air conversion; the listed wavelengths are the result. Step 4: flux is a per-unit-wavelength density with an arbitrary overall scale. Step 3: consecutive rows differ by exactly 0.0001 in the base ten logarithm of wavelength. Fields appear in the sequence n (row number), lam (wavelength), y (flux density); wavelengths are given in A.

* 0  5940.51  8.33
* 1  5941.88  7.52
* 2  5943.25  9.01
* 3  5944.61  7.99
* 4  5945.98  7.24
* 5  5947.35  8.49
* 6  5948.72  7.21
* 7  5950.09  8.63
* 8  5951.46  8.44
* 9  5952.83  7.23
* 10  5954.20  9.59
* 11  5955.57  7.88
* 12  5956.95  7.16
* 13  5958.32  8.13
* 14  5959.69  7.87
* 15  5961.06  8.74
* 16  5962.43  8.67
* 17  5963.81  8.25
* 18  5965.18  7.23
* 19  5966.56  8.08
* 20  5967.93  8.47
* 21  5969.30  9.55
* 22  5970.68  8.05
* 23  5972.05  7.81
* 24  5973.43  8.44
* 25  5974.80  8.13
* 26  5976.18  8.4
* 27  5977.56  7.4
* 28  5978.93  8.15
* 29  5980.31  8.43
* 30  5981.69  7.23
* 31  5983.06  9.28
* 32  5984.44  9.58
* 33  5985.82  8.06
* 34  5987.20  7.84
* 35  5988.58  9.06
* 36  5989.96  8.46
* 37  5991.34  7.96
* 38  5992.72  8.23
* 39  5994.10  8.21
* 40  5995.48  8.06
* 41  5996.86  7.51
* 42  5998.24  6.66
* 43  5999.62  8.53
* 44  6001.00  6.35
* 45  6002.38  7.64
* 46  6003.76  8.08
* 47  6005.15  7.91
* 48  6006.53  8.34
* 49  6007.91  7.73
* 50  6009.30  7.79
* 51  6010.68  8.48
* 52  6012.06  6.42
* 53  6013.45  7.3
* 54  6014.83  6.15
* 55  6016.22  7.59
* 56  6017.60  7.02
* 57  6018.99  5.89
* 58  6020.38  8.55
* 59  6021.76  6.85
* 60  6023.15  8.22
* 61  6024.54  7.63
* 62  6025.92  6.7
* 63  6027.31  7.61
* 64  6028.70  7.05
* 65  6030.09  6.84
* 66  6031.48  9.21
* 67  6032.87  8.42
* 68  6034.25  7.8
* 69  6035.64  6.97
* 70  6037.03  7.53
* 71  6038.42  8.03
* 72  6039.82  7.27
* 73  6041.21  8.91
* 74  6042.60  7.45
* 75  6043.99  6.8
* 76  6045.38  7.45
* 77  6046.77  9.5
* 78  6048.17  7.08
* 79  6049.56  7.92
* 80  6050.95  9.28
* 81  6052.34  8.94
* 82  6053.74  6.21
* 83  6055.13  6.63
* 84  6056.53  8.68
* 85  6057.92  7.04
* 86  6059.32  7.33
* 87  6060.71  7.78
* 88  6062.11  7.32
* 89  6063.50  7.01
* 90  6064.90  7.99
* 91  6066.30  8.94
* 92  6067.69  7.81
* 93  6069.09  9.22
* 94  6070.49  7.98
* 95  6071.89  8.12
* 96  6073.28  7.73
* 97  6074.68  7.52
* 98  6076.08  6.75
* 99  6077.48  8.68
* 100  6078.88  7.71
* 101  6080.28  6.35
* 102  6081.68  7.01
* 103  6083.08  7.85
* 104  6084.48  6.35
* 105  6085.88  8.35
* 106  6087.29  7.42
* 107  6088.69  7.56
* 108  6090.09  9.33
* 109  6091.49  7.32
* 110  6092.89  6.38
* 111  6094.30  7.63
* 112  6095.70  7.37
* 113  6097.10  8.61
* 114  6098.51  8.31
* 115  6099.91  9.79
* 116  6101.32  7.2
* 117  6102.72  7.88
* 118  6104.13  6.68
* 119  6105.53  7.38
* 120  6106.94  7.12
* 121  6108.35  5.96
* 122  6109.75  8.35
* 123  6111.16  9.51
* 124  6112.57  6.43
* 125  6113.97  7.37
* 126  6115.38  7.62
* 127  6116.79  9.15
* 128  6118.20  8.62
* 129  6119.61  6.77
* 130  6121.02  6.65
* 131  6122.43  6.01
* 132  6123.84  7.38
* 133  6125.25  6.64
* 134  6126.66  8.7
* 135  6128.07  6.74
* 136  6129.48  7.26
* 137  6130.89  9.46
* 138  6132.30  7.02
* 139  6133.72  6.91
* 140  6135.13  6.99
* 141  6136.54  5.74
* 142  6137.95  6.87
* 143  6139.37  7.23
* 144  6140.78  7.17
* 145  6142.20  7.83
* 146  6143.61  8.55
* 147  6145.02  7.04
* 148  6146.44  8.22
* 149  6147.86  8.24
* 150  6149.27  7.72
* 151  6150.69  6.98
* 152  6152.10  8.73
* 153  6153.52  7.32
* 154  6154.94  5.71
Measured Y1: 1.52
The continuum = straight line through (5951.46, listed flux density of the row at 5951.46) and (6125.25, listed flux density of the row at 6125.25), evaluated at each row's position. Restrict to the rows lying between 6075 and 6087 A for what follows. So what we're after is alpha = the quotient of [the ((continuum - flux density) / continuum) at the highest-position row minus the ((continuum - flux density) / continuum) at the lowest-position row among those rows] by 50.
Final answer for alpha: -0.0048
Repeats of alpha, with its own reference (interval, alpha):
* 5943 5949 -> 0.0041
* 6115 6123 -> 0.0046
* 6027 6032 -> -0.0043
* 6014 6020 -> 0.0006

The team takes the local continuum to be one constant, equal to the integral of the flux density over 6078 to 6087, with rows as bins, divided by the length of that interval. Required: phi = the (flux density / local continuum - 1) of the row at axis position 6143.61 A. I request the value 0.171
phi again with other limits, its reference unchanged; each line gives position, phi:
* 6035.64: -0.045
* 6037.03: 0.032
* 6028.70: -0.034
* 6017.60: -0.038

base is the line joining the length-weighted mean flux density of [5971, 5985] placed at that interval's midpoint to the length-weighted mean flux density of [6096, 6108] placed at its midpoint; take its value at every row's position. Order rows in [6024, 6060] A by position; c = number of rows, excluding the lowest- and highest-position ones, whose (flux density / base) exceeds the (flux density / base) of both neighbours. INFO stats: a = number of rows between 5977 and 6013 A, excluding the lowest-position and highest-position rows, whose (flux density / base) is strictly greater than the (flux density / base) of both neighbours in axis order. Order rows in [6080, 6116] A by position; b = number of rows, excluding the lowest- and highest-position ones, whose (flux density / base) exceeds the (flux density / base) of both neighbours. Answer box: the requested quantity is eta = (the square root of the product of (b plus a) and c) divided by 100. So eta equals 0.109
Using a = 8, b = 9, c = 7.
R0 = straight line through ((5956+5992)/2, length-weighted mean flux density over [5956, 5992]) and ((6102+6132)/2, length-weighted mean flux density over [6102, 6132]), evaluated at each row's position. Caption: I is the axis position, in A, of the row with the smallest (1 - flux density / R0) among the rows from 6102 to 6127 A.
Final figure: 6111.16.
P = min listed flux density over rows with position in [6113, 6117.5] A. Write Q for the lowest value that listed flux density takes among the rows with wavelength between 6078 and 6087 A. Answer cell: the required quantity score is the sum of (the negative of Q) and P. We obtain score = 1.0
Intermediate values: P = 7.37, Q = 6.35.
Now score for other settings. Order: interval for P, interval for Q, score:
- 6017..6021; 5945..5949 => -1.3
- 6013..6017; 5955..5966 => -1.0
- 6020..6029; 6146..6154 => -0.3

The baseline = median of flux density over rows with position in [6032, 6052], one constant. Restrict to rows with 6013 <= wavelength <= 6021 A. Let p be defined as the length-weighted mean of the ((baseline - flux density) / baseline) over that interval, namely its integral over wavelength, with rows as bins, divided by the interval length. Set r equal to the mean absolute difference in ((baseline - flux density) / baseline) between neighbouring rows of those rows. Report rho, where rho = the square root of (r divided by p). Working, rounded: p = 0.078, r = 0.18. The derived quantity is 1.5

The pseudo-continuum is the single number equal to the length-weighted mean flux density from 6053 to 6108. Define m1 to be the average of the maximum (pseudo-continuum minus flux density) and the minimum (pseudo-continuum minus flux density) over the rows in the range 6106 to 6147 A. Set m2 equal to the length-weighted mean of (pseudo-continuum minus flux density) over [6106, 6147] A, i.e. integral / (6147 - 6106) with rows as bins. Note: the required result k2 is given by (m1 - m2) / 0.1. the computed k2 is -2.0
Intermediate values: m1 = 0.01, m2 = 0.22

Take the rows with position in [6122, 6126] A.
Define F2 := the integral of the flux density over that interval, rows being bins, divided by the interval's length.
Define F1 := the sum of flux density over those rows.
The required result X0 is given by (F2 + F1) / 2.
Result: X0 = 13.4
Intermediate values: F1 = 20.0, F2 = 6.75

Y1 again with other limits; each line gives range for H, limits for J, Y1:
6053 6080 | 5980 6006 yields 1.89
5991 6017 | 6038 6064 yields 1.65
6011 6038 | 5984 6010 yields 2.01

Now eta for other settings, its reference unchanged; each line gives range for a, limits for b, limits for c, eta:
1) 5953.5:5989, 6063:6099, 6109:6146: 0.113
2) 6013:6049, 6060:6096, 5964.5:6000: 0.106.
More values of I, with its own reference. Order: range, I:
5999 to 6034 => 6031.48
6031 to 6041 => 6031.48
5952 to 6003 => 5984.44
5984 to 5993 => 5984.44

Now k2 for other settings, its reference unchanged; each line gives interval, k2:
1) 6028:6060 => -1.0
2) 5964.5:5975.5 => -1.7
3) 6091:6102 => -2.5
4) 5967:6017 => 1.1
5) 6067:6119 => -1.4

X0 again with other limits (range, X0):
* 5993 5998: 15.8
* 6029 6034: 16.3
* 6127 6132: 15.6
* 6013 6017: 14.0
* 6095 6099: 16.2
